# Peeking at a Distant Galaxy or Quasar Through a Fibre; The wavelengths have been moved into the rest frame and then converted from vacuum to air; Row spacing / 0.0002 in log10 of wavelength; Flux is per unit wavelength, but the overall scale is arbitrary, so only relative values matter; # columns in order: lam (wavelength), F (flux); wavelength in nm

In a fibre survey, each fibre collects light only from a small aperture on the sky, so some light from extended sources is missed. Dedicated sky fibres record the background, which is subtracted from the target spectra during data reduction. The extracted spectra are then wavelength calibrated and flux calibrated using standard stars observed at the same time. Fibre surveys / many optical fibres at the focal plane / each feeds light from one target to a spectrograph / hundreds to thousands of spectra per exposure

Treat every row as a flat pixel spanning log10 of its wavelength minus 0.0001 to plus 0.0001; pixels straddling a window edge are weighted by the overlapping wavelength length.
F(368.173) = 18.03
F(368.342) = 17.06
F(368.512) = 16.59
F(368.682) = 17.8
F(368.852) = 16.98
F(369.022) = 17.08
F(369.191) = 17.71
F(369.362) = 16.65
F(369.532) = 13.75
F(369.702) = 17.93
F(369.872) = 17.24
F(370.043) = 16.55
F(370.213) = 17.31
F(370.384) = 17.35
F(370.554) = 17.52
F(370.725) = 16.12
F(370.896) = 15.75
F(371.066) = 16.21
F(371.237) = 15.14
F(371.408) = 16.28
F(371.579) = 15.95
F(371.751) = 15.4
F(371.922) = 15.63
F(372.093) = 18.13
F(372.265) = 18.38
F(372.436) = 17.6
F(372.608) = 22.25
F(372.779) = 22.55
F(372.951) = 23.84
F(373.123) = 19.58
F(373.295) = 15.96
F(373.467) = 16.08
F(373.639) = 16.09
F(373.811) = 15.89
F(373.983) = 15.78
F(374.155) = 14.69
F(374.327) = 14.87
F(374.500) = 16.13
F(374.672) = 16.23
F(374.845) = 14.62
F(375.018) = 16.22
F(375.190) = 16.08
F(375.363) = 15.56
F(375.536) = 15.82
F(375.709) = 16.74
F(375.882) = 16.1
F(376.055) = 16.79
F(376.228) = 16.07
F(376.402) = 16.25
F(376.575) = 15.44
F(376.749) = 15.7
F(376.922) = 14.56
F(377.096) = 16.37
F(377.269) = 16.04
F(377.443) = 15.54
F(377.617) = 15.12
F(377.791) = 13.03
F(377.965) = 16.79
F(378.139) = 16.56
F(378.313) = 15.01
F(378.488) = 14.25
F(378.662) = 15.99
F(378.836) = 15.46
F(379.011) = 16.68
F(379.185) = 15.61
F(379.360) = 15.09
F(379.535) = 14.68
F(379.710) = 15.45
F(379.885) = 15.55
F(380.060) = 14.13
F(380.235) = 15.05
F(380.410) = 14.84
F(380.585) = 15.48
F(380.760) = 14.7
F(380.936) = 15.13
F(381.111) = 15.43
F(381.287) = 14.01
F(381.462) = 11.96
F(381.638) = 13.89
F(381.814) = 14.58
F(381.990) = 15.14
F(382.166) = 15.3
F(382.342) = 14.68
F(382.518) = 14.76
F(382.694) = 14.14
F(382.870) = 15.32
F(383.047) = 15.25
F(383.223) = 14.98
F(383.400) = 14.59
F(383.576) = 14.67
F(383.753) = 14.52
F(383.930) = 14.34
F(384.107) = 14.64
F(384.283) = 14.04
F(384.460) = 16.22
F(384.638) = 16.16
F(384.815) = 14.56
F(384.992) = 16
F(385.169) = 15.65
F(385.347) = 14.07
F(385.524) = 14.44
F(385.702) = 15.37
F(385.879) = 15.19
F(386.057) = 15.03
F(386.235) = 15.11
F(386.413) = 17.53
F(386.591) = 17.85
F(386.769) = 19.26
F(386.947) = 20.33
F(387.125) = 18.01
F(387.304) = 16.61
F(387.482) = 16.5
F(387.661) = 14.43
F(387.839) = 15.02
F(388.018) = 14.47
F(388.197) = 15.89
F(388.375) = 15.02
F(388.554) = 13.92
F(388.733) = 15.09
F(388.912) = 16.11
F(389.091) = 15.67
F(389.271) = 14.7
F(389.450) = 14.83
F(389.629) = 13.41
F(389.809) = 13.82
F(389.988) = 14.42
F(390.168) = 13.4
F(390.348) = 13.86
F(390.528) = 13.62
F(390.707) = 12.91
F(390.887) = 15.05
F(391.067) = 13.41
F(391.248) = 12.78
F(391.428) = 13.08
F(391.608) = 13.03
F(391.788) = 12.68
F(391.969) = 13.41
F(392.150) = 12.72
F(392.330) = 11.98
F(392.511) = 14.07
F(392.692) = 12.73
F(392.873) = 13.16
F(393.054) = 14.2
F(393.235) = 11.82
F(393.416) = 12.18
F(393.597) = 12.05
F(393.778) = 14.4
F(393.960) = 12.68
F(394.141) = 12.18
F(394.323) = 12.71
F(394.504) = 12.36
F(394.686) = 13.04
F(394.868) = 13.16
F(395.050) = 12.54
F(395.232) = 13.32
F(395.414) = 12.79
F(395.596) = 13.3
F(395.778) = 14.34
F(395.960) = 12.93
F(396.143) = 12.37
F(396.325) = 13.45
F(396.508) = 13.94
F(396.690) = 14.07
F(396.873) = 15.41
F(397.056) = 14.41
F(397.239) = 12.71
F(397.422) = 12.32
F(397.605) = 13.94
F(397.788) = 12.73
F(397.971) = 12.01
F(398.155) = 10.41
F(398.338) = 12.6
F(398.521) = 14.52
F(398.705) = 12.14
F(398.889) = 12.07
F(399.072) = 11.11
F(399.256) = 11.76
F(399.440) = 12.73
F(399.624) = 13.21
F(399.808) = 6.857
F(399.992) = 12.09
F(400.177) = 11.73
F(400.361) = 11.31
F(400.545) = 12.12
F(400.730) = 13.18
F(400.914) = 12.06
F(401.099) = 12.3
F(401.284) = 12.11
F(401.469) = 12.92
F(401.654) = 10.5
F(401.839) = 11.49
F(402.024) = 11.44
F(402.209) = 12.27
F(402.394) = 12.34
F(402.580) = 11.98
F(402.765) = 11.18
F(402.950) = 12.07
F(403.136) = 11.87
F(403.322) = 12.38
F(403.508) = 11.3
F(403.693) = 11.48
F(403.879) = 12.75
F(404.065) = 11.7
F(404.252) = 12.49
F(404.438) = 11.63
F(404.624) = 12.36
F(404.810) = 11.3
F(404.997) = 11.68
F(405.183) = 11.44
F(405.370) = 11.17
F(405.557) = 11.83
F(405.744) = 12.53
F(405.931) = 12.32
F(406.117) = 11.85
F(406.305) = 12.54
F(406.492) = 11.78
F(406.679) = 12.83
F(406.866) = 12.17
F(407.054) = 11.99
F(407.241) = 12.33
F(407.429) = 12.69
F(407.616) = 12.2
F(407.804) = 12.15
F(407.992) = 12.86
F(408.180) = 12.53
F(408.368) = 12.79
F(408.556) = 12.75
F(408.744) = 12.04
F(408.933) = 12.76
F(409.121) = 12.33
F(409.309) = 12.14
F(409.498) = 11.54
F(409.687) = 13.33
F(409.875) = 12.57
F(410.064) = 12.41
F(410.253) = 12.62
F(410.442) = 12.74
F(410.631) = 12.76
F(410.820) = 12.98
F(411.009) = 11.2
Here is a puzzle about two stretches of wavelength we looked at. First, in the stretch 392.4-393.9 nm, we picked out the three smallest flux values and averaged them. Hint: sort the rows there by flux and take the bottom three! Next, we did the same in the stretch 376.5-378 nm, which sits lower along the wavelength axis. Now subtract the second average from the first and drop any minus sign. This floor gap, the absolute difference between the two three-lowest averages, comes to 2.2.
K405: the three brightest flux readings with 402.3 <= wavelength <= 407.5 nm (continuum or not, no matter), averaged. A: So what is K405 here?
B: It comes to 12.8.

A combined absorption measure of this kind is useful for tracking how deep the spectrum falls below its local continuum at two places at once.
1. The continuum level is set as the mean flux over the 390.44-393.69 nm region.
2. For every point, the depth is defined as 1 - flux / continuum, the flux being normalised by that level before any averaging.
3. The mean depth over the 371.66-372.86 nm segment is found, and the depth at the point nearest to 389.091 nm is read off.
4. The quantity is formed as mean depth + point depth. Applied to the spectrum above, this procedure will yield -0.62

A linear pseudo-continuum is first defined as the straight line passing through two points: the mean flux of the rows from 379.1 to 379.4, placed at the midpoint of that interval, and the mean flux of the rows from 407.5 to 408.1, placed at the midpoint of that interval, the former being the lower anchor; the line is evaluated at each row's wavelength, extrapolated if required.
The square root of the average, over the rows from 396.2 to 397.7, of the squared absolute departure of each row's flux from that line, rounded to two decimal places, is 0.93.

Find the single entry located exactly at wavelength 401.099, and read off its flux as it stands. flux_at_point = 12.3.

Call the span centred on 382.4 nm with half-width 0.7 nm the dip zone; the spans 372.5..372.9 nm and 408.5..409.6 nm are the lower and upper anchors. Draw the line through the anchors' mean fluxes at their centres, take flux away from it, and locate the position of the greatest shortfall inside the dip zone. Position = 382.694 nm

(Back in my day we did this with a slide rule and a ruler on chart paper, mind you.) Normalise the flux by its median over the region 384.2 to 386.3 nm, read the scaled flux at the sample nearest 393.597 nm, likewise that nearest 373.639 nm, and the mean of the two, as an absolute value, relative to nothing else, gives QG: 0.929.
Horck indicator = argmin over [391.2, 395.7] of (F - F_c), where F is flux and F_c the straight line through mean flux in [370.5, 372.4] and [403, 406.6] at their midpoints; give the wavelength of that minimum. 393.235 nm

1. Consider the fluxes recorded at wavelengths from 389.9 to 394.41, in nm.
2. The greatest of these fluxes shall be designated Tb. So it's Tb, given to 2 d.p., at 15.05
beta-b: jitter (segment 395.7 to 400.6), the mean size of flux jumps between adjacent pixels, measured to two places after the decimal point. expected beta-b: 1.39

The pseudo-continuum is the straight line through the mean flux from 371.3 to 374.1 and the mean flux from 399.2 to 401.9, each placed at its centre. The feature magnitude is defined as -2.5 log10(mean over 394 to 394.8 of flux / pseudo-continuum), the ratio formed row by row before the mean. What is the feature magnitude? 0.04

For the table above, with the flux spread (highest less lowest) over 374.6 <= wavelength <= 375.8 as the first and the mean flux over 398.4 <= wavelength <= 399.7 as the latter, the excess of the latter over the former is 10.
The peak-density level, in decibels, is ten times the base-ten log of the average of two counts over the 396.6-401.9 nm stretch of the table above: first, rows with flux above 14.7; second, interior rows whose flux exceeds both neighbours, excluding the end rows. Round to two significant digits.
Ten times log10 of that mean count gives 6.5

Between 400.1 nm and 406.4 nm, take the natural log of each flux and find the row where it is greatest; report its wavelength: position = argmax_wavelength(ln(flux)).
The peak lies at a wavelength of 400.730 nm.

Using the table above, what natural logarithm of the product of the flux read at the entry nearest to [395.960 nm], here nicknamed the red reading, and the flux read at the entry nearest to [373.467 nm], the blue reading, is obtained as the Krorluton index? 5.34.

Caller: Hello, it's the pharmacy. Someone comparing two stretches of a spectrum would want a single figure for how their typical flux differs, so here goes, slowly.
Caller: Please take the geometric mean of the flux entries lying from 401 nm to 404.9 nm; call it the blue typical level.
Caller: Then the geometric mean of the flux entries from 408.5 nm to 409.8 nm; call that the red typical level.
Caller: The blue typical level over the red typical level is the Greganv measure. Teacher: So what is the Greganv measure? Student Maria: 0.96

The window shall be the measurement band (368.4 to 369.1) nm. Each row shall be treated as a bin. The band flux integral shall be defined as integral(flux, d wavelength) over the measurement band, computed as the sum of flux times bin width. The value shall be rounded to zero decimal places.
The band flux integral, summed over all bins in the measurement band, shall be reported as 12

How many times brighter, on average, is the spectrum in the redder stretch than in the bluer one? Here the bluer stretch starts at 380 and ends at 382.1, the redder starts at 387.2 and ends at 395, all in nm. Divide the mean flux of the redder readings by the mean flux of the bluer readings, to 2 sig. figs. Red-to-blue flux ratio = 0.95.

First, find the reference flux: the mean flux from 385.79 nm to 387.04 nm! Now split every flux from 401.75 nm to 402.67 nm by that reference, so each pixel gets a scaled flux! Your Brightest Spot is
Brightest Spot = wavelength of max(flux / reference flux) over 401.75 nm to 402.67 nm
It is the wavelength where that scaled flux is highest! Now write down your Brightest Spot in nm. 402.394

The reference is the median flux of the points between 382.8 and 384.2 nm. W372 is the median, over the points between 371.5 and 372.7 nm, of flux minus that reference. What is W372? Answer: 2.9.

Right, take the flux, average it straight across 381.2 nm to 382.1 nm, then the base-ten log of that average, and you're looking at 1.14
